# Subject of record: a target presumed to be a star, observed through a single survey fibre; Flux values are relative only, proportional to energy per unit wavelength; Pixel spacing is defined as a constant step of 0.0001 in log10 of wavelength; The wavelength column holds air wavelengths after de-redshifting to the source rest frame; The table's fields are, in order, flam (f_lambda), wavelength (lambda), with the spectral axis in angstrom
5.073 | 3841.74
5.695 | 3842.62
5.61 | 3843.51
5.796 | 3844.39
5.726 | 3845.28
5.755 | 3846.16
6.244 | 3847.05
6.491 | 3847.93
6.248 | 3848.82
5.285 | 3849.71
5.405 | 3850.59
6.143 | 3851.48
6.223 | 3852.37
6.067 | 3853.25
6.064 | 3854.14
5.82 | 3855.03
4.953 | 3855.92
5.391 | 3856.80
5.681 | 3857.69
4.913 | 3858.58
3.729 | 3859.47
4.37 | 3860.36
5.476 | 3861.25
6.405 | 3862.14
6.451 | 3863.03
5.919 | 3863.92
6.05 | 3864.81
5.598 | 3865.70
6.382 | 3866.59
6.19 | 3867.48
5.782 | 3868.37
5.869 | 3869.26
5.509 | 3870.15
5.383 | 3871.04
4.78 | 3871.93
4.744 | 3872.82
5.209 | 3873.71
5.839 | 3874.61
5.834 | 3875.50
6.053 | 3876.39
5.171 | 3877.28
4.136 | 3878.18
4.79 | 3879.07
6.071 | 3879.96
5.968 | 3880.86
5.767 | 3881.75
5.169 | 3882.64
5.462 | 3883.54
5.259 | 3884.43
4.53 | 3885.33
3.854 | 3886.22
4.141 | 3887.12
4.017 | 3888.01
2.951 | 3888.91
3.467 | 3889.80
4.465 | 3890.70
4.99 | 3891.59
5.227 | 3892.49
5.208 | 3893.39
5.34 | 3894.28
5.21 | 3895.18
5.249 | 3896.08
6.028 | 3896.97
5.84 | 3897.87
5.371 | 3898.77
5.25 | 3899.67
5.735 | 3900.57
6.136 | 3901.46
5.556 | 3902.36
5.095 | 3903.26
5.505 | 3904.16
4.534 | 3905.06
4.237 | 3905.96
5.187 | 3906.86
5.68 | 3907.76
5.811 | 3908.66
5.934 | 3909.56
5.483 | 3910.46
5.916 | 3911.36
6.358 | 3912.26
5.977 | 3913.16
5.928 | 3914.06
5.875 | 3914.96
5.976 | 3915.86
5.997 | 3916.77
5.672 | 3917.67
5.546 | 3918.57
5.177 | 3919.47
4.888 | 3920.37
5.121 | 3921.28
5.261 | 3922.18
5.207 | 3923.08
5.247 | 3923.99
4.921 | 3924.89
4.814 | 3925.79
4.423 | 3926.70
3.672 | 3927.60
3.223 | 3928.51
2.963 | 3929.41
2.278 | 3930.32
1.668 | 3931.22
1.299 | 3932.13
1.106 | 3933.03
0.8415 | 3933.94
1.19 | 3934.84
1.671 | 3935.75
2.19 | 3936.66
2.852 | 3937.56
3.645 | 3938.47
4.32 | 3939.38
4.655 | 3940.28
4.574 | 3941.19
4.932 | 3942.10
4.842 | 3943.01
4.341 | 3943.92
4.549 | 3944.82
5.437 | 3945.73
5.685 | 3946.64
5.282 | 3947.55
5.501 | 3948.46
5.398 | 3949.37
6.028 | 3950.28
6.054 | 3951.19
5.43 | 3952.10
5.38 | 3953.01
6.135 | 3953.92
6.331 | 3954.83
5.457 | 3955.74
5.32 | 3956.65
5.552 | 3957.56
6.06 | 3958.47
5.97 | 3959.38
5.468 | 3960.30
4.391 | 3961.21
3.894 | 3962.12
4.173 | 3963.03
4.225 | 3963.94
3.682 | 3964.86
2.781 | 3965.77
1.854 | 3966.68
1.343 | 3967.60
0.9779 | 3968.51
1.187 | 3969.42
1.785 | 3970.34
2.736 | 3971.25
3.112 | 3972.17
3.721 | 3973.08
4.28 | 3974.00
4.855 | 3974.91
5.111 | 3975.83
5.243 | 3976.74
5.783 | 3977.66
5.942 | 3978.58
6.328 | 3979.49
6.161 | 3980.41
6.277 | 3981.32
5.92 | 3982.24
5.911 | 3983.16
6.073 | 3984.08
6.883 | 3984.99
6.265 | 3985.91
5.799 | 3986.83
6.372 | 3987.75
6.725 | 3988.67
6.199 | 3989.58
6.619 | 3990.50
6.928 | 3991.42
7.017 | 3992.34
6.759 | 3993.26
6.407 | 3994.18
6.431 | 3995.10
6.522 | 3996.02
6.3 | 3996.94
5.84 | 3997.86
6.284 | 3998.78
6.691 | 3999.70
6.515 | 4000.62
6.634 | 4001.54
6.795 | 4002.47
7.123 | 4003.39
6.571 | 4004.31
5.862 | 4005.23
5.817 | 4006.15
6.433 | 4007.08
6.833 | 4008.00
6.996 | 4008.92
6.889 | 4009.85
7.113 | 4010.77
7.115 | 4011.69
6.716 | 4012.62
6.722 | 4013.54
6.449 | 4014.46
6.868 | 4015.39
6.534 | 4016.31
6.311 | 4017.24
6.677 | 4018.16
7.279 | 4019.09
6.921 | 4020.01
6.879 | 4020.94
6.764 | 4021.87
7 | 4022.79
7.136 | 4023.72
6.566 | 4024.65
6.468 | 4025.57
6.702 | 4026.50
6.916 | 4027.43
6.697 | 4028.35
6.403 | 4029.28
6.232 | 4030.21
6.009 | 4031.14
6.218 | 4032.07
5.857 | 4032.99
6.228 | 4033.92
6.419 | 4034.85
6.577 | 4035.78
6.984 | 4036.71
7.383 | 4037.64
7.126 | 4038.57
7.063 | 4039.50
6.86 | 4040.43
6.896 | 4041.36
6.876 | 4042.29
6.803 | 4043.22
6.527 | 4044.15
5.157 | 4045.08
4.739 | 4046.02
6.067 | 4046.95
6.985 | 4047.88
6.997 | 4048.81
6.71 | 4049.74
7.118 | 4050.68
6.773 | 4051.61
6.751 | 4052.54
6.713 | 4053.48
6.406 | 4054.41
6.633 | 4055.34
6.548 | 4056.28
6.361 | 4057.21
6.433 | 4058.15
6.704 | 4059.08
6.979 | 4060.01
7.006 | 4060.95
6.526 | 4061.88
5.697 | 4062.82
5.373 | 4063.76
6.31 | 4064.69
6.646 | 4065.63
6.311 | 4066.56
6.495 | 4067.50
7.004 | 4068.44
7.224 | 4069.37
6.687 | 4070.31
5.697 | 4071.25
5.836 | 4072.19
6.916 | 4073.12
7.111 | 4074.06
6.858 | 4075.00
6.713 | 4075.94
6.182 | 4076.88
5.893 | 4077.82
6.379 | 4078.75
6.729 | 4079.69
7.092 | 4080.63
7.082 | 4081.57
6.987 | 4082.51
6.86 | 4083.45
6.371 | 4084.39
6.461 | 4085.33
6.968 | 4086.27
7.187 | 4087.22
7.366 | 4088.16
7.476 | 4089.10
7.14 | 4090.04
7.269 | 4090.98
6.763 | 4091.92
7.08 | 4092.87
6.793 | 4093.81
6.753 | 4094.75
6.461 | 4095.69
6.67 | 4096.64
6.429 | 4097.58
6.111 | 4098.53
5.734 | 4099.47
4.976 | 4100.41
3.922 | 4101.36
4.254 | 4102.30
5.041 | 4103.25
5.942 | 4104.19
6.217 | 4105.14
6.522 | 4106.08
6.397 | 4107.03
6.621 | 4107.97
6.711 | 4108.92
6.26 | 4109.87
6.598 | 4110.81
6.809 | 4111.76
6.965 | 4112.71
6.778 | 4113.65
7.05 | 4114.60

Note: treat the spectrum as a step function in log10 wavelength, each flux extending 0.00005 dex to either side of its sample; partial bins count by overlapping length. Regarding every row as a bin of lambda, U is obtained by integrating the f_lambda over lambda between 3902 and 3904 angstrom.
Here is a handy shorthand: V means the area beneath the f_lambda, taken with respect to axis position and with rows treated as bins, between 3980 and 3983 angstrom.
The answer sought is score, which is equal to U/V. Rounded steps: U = 11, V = 18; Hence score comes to 0.6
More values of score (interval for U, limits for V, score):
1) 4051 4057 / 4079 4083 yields 1.4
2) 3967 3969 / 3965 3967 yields 0.5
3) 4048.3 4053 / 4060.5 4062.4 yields 2.5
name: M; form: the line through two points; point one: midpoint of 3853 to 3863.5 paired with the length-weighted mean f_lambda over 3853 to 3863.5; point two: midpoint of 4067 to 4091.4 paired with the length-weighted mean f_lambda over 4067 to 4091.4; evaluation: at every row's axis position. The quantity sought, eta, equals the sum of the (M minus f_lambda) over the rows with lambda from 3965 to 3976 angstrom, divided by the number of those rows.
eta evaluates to 3.30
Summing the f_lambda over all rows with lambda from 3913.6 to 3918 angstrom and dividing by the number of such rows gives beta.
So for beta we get 5.9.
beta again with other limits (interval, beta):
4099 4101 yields 5.4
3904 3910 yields 5.3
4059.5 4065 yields 6.3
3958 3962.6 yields 5.2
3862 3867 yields 6.1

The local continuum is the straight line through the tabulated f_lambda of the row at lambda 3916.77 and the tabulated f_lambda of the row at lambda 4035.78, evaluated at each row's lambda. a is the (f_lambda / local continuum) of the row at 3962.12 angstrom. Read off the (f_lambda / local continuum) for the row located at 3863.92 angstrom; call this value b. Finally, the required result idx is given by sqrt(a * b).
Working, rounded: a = 0.63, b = 1.03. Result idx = 0.80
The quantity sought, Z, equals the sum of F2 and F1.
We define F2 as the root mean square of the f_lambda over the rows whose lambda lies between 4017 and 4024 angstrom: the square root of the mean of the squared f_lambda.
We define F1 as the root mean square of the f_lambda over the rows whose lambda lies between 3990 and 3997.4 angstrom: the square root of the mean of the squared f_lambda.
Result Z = 13.5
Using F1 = 6.6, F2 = 6.9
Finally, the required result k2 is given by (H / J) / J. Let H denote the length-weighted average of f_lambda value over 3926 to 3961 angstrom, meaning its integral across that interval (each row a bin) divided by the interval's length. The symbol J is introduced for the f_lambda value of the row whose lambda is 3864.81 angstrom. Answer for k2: 0.12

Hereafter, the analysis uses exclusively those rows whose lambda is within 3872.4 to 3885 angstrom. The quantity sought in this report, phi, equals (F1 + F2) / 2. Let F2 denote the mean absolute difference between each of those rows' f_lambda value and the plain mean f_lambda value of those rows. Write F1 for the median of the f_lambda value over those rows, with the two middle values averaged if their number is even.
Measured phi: 2.91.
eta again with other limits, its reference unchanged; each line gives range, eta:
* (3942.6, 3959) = 0.50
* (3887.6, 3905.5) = 0.60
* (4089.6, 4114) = 0.63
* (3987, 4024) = -0.33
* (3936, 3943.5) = 1.92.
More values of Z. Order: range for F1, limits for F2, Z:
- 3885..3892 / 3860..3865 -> 9.9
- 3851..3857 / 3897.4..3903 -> 11.5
